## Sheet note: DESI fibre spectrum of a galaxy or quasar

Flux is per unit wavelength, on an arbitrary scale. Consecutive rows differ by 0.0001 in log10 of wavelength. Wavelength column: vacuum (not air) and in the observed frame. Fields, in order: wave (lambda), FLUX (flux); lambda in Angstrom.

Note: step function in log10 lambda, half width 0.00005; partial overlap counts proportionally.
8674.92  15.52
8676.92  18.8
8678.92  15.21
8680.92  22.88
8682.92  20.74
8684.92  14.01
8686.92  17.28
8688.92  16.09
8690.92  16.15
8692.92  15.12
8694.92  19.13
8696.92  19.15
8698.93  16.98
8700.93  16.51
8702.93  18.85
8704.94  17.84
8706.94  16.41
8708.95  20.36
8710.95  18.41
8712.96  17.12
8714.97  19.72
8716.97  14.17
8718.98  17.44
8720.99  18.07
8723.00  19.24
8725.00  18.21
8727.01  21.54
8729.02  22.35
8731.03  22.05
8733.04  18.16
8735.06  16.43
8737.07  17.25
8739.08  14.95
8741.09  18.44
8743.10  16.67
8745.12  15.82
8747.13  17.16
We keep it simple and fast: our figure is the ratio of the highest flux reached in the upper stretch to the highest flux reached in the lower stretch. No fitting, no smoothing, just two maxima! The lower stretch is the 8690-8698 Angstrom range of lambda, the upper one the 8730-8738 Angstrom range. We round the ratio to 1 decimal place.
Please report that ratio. 1.2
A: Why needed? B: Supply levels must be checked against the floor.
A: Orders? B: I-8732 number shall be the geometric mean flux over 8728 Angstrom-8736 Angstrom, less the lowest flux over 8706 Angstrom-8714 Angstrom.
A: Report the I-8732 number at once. 3.2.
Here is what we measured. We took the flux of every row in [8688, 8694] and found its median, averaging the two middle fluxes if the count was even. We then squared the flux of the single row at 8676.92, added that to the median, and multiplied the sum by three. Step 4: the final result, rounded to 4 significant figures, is 1109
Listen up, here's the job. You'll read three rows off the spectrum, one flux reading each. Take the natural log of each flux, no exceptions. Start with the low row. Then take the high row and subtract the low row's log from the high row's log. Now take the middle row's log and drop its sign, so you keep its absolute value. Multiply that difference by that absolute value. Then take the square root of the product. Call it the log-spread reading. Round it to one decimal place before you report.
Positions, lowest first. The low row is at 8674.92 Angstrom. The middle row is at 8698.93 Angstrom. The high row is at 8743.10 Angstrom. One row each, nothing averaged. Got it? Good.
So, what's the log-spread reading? 0.4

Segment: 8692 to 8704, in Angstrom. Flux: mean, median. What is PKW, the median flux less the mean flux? 0.3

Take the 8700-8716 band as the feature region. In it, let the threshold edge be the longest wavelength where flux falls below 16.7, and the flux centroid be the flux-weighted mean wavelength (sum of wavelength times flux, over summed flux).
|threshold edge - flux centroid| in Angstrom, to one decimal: 1.1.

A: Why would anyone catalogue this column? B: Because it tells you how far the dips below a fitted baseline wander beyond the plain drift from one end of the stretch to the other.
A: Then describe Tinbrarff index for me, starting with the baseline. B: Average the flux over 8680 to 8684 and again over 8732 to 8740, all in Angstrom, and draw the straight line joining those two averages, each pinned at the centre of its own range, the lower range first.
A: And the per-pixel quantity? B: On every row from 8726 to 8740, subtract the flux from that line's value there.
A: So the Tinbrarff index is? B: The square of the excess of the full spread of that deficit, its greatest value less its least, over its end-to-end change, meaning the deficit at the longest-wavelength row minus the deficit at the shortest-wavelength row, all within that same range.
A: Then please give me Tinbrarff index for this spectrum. 1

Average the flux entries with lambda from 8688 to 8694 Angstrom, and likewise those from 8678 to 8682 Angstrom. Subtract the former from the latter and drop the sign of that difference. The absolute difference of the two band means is 3.3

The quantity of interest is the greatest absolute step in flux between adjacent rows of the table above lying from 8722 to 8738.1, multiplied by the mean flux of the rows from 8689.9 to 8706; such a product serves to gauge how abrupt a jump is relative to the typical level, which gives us 68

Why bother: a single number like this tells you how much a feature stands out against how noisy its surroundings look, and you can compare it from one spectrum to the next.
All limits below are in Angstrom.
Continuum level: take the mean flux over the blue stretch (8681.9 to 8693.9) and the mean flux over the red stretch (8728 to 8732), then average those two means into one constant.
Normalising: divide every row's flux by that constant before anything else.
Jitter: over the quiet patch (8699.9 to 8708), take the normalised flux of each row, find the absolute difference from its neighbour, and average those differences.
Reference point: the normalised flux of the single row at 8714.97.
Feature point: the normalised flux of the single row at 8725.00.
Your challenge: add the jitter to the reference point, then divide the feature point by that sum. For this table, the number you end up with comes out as 0.85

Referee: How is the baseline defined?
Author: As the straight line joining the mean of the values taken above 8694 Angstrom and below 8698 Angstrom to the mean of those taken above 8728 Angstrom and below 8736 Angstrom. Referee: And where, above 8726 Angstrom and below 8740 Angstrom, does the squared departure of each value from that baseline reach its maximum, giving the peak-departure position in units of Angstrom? 8739.08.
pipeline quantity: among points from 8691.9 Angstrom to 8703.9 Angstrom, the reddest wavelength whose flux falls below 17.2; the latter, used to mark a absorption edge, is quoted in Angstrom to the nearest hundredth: 8700.93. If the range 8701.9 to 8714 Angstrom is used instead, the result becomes 8712.96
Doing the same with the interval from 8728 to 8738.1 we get 8735.06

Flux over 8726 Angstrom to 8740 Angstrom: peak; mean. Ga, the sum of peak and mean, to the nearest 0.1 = 41.3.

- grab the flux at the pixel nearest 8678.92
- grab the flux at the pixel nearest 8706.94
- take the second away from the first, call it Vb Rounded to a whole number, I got -1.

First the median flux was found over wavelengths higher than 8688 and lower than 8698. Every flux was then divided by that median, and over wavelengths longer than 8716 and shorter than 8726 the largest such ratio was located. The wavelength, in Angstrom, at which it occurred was 8723.00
